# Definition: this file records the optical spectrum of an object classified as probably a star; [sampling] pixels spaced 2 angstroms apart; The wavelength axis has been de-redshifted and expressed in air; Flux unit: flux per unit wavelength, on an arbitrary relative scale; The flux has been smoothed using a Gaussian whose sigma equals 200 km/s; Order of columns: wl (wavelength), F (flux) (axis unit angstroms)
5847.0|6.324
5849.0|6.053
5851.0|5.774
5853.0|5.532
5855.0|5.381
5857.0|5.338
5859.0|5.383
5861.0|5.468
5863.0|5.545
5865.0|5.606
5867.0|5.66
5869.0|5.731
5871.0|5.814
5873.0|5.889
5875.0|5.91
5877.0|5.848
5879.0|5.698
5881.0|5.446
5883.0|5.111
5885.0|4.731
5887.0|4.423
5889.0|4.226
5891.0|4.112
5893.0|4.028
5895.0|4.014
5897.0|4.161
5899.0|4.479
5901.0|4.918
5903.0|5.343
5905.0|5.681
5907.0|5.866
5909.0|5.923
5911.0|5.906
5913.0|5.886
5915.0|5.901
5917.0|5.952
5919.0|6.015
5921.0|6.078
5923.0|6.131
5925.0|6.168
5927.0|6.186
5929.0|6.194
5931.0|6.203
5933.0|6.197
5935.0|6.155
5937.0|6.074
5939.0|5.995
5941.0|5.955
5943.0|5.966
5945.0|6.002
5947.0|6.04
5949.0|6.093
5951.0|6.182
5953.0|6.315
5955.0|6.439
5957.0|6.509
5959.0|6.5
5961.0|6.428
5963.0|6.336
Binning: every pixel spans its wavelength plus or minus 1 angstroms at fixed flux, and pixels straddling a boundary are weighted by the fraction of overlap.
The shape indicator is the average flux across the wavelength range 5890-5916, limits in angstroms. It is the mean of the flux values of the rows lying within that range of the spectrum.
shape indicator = 5.09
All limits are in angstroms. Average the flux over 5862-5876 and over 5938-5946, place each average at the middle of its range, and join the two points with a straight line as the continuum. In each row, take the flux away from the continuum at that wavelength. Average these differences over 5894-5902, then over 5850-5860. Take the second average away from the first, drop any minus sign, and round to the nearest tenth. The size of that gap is 1.2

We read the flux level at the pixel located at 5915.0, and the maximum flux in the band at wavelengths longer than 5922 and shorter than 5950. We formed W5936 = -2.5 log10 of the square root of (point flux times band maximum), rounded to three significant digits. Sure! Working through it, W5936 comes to -1.95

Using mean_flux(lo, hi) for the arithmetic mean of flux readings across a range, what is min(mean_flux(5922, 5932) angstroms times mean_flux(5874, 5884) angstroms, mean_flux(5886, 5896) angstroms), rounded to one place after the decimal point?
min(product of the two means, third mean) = 4.2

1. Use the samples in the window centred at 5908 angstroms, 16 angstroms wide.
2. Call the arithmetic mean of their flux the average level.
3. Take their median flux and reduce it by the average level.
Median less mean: 0.198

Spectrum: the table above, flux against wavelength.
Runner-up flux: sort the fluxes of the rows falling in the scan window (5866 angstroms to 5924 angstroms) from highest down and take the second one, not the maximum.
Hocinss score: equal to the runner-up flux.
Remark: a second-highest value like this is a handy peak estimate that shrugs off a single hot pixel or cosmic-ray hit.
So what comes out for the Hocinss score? 6.078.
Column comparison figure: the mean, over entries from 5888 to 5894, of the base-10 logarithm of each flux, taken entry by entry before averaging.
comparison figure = 0.62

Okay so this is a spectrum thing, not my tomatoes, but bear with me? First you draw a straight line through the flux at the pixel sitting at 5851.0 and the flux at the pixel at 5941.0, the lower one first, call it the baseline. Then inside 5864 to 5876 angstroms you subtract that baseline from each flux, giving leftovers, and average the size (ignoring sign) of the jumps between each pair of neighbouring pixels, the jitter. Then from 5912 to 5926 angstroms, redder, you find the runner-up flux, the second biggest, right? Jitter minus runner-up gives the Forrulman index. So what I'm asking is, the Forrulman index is -6.1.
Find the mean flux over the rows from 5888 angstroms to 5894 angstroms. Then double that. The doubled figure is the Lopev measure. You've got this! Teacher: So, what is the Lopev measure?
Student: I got 8.2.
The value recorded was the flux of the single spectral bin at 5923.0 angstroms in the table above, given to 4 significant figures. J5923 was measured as 6.131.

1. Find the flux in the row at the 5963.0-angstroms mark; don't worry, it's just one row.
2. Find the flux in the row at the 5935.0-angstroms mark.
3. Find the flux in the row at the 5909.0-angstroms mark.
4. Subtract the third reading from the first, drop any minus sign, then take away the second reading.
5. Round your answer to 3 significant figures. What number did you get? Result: -5.74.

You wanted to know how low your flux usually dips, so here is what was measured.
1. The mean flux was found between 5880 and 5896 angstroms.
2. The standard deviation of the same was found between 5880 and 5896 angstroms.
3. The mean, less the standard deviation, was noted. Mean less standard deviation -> 4.0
